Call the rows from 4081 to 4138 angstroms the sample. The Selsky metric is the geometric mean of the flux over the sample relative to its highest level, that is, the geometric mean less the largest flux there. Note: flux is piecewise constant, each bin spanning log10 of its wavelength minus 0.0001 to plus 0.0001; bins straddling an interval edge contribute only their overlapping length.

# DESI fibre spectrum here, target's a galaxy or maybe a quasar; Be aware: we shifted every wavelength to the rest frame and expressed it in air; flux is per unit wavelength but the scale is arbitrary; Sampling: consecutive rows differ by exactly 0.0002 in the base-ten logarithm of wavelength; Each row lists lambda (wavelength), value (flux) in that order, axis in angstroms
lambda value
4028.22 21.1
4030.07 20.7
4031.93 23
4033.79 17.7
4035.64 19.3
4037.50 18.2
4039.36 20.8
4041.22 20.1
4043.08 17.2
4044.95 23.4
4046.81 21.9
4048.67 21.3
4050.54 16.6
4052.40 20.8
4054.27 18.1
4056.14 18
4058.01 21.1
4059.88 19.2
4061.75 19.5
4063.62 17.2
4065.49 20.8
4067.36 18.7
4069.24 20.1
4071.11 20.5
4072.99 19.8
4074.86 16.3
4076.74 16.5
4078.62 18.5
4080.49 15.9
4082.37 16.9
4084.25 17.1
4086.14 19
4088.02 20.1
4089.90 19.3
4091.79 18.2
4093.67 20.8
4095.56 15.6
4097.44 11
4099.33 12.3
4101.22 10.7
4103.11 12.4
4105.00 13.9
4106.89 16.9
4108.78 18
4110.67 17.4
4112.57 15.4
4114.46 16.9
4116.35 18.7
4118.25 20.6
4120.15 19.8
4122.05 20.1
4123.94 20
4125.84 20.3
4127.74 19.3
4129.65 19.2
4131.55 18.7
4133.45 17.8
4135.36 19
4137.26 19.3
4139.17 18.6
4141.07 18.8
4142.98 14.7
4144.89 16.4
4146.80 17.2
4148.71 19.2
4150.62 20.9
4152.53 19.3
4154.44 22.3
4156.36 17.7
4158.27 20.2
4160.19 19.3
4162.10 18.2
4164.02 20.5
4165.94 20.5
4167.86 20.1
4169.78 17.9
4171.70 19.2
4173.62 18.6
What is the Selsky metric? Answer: -3.6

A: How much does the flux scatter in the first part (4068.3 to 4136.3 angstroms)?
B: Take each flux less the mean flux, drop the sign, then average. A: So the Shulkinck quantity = 2.1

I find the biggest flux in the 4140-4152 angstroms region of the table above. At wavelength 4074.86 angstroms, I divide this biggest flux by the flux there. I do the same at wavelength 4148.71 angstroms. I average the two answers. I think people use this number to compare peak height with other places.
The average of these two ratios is 1.19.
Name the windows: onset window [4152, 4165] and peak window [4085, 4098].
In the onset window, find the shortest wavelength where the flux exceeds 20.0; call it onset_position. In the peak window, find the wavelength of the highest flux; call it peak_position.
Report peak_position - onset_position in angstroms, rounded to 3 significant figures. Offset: -60.8 angstroms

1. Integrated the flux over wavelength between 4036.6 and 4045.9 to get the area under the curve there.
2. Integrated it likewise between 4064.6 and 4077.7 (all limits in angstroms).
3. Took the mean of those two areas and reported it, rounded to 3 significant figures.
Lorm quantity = 217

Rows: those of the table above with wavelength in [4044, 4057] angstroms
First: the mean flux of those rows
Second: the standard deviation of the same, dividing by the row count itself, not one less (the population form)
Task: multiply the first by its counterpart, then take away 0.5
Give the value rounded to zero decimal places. 45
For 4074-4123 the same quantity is 47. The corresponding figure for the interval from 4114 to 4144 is 26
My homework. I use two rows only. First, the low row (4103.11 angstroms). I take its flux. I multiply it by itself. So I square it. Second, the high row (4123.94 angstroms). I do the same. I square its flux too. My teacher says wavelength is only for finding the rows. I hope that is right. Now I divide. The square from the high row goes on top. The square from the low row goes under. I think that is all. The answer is 2.6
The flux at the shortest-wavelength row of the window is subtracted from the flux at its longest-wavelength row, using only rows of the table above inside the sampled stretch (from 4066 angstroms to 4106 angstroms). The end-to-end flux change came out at -5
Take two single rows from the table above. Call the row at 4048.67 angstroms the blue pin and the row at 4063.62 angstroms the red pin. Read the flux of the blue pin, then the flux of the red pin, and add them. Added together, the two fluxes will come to 38.5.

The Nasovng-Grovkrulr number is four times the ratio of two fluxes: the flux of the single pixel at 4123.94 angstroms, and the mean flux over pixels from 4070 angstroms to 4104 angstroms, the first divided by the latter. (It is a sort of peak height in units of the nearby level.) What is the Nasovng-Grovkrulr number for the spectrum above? 4.8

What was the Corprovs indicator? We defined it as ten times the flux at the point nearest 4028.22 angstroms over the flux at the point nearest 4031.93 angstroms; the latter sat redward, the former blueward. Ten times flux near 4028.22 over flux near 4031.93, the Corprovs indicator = 9.2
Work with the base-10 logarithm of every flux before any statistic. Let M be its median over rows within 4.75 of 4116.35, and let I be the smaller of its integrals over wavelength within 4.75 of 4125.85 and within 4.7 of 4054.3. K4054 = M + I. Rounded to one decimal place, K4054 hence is 13.2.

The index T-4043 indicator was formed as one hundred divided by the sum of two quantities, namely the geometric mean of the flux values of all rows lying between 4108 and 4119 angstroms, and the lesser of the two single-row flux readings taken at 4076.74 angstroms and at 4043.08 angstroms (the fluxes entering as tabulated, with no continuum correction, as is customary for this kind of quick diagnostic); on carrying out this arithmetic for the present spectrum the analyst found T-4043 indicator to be 2.92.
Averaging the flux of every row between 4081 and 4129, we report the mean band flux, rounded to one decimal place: 17.2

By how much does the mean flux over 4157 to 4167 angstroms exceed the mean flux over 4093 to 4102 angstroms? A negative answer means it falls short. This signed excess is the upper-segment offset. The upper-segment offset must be 6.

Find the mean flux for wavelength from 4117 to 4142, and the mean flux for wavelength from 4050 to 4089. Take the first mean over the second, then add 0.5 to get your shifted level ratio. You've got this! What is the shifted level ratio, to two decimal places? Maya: 1.54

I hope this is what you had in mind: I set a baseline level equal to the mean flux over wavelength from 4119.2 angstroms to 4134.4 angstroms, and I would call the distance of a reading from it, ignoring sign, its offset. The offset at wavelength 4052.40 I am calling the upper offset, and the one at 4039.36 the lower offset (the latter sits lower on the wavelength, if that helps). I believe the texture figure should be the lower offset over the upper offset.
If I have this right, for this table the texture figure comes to 1.0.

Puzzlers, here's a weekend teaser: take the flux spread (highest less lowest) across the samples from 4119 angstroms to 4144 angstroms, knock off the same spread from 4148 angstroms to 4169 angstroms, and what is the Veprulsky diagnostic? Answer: 1.0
